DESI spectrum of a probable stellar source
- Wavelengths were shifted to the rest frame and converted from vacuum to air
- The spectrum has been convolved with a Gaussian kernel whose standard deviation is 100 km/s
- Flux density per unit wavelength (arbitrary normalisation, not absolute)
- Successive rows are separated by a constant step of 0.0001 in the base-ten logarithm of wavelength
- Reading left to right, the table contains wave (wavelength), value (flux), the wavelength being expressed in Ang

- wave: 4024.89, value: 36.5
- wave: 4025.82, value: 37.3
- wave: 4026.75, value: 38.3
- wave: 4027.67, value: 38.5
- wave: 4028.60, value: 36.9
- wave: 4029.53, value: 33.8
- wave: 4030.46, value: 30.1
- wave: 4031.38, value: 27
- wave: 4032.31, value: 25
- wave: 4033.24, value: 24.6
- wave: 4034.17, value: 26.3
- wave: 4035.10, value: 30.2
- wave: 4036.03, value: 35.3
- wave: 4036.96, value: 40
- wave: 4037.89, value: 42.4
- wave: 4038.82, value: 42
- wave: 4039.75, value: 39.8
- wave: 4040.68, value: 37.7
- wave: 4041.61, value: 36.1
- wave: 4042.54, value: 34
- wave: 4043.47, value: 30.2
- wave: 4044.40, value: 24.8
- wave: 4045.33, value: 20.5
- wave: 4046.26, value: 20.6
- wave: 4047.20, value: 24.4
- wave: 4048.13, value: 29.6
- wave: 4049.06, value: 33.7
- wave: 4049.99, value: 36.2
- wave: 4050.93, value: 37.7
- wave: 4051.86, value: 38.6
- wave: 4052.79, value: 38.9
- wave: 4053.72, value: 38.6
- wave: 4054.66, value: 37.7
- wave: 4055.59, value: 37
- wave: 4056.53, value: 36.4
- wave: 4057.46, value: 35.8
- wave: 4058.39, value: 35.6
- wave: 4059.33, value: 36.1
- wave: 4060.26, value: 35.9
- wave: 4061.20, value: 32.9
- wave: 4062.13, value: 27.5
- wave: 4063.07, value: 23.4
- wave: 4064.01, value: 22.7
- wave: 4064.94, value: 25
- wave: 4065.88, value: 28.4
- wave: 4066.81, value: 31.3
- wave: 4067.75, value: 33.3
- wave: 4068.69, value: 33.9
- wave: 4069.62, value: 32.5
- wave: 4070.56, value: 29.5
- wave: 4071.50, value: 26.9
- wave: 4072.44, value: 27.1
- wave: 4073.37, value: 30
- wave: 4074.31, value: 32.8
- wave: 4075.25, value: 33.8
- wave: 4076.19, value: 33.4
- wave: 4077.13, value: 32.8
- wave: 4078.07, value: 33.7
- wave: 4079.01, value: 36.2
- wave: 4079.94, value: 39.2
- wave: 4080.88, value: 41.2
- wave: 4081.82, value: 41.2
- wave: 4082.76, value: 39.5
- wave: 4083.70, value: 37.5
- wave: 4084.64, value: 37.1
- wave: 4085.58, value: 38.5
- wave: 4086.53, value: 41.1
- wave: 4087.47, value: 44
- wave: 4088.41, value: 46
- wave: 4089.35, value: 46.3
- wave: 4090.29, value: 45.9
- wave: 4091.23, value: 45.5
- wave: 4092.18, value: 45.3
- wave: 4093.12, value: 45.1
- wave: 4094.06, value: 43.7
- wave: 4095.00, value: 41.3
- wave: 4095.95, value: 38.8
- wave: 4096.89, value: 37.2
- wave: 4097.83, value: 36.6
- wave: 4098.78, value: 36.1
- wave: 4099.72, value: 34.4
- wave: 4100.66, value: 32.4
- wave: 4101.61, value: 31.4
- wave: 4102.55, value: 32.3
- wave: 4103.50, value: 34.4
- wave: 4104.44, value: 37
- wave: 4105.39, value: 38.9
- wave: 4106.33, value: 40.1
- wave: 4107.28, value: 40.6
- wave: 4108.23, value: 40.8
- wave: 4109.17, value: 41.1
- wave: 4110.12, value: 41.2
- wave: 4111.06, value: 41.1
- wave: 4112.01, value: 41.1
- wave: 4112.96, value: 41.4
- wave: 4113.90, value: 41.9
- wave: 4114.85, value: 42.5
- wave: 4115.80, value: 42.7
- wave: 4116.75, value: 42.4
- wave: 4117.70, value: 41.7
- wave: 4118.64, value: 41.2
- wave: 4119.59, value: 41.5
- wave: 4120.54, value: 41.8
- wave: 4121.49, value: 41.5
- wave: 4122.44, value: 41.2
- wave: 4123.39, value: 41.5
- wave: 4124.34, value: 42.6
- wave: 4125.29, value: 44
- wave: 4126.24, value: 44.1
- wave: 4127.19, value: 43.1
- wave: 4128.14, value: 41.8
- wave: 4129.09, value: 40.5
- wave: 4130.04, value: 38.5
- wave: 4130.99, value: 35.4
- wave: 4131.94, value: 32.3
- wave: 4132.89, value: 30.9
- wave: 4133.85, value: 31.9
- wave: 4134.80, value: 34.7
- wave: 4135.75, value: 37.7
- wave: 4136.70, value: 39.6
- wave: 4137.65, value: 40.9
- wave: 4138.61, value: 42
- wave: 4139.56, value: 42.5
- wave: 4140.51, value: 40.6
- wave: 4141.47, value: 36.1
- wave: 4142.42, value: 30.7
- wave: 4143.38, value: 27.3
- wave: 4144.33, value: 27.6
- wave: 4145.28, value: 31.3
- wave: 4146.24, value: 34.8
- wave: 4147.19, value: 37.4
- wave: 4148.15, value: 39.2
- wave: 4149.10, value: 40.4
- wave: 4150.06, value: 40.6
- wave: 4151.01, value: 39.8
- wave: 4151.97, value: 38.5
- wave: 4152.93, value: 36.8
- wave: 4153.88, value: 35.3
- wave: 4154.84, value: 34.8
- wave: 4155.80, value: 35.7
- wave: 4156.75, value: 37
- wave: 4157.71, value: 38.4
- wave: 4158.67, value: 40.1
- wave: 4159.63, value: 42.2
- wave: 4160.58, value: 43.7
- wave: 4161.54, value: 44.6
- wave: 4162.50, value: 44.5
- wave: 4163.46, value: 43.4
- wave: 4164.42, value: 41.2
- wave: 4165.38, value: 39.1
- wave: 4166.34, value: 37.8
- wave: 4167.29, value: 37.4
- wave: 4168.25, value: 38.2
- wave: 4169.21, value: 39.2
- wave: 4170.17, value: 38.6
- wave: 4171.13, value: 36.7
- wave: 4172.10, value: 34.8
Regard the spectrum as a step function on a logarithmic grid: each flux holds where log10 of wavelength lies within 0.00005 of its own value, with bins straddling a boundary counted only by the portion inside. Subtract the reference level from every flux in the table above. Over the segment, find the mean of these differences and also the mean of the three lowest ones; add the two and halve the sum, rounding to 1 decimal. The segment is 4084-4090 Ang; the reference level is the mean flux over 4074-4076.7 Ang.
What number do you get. 7.2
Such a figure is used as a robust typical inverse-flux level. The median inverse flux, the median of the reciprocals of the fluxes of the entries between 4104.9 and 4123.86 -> 0.024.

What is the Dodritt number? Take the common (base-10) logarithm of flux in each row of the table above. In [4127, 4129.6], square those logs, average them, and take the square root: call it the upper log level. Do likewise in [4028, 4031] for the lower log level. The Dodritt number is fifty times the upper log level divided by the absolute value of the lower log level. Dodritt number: 53.1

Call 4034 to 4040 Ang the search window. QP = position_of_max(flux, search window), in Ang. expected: 4037.89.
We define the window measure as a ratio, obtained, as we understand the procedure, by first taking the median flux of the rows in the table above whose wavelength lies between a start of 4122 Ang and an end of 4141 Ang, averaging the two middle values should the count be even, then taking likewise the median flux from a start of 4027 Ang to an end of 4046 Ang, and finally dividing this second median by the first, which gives 0.83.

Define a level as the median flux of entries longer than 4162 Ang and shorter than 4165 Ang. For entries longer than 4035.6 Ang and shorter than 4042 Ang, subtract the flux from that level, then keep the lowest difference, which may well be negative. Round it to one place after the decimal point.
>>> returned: 1.0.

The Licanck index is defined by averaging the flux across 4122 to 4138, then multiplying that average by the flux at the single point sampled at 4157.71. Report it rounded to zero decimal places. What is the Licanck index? 1492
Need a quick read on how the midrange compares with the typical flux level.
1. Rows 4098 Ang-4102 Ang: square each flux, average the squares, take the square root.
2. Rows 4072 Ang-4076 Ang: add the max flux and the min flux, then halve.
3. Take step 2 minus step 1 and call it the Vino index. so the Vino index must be -3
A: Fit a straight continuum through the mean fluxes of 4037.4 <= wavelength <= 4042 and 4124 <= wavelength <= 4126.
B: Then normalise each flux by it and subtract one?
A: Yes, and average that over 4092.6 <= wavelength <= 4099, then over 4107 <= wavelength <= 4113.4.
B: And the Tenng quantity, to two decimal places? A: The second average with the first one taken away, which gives 0.01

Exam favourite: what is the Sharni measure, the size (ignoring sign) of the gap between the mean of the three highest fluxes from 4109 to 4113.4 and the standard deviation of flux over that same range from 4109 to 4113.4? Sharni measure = 41.1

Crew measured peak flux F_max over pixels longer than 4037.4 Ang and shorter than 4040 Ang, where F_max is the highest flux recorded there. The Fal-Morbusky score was 42.4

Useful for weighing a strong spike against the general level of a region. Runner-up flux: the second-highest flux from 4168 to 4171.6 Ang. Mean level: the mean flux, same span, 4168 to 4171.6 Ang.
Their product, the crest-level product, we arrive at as 1474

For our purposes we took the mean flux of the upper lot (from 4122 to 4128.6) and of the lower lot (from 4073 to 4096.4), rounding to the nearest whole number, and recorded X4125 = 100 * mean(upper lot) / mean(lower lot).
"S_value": 108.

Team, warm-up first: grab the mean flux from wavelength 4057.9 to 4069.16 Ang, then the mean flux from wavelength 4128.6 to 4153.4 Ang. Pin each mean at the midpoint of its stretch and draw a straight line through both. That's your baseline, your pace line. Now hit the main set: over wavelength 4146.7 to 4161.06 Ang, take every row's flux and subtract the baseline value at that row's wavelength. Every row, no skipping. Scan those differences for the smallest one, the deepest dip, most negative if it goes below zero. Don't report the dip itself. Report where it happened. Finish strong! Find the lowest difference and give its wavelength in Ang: 4154.84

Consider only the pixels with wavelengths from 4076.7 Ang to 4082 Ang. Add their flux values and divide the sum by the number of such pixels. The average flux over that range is 37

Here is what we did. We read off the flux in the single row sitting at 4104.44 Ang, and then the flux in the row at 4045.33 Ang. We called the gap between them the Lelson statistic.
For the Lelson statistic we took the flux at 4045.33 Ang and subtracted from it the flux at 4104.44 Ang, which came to -16.5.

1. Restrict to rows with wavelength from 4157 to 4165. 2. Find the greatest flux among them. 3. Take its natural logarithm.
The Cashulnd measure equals 3.80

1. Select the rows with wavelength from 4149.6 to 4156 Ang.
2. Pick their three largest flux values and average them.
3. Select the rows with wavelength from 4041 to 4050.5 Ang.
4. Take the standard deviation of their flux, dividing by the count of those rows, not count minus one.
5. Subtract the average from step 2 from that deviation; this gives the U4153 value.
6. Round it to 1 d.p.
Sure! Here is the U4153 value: -33.9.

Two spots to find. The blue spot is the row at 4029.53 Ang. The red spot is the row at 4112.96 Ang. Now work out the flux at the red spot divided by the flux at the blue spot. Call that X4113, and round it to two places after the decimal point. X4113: 1.22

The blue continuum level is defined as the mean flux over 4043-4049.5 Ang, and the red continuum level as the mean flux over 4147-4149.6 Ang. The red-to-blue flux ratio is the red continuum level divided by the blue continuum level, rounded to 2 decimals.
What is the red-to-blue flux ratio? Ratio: 1.49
